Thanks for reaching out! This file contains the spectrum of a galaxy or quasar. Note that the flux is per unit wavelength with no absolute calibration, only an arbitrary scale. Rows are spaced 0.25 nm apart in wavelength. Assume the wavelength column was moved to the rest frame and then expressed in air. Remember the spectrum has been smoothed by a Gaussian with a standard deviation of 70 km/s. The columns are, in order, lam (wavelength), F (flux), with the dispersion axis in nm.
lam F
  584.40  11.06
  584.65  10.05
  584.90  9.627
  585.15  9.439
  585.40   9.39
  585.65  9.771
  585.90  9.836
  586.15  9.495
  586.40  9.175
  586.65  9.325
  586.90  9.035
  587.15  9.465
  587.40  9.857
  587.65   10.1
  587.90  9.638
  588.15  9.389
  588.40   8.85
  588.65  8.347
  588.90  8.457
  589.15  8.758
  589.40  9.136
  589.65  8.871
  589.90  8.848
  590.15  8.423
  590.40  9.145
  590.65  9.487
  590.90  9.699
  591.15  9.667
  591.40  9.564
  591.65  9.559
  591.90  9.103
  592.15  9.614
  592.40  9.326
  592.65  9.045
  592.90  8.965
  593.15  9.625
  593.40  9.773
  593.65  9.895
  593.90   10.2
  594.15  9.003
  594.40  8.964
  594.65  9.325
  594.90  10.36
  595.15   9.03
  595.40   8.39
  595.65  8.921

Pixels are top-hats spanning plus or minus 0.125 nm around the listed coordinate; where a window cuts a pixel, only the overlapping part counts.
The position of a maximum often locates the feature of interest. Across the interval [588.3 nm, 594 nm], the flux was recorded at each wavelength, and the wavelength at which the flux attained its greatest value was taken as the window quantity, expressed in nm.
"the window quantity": 593.90 nm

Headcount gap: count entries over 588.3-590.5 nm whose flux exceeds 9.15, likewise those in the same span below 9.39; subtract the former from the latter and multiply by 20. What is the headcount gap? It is 180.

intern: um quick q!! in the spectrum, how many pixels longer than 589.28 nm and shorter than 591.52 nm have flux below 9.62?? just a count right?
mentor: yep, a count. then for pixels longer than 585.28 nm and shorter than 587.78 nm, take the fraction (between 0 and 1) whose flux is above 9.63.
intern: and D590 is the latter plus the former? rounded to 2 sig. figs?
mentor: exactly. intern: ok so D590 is 7.4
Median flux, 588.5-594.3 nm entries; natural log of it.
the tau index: 2.21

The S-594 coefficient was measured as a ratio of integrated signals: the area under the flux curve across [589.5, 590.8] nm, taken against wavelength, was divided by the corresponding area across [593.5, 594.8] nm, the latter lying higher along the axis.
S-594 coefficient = 0.94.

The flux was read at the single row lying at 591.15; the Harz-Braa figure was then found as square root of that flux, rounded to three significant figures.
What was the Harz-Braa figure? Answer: 3.11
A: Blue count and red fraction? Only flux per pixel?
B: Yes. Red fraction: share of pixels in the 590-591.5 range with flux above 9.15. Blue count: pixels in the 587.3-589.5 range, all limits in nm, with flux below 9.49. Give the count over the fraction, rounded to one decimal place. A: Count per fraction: 9.0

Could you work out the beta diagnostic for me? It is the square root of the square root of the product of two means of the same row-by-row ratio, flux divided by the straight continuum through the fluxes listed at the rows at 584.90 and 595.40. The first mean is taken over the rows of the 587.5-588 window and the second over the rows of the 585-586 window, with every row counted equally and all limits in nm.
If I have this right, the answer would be 1.02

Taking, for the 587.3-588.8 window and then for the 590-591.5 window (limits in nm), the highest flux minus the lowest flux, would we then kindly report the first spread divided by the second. 1.4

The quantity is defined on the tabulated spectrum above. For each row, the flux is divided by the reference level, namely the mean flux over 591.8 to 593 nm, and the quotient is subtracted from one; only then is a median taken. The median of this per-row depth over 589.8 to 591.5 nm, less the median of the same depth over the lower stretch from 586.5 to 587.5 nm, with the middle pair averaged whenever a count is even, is -0.01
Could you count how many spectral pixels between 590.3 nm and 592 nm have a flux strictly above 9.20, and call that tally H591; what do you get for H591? 5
